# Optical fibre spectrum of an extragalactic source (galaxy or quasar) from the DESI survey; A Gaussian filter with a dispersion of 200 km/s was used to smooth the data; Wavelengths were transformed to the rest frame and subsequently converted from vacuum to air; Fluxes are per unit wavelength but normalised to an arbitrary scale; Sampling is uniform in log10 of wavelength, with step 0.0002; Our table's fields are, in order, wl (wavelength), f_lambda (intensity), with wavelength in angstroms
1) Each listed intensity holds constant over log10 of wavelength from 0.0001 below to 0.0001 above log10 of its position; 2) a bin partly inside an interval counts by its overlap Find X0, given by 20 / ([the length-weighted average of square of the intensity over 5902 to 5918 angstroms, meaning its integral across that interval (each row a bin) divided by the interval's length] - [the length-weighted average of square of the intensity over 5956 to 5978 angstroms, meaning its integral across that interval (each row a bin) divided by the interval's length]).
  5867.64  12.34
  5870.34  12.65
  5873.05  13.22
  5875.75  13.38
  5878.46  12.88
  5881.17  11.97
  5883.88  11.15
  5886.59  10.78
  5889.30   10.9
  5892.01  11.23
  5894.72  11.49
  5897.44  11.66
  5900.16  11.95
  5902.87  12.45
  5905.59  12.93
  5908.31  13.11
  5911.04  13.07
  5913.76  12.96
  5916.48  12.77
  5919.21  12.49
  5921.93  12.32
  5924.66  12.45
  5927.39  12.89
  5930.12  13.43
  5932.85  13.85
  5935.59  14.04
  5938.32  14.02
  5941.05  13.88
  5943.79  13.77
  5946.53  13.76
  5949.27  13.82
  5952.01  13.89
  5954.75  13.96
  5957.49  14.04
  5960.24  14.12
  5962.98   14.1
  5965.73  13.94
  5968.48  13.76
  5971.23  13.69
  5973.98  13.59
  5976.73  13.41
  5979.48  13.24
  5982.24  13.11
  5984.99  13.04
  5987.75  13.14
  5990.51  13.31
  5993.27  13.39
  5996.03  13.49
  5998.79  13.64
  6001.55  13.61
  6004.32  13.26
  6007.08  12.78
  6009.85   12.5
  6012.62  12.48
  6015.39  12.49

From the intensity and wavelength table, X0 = -0.8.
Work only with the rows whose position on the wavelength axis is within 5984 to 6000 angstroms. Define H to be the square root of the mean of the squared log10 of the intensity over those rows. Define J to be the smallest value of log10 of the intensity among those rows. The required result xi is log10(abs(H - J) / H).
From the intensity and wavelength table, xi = -2.1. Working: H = 1.12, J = 1.12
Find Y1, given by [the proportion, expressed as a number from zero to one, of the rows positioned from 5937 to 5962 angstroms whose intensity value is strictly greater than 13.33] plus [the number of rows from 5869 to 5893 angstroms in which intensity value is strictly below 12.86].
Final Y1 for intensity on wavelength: 7.0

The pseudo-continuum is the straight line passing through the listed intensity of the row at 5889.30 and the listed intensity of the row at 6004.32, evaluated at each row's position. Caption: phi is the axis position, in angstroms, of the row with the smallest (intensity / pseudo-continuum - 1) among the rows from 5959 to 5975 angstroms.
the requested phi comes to 5973.98 angstroms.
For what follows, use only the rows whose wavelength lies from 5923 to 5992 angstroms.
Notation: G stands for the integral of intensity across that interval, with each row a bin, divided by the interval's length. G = 13.6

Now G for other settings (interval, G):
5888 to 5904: 11.6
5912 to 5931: 12.8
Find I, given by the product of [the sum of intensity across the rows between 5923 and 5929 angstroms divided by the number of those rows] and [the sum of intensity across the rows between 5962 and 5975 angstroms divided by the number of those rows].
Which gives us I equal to 175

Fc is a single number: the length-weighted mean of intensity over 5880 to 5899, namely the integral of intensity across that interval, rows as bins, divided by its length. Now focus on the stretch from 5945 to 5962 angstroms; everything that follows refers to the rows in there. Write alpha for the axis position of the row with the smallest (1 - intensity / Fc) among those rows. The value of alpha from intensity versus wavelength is 5960.24 angstroms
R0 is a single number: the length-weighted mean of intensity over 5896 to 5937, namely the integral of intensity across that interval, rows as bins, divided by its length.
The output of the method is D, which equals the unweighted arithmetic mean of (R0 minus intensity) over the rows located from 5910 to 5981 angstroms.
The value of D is -0.69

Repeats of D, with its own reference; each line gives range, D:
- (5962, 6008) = -0.62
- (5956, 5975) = -1.07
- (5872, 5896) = 0.93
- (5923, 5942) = -0.69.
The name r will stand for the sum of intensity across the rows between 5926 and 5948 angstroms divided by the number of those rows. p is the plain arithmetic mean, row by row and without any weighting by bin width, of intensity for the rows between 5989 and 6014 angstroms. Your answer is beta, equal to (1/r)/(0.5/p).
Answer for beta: 1.92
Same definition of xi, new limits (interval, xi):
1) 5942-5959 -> -2.5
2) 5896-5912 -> -1.6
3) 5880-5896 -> -1.8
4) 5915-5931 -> -1.9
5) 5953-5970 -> -2.2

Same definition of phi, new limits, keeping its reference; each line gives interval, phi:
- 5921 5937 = 5921.93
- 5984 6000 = 5984.99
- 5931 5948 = 5946.53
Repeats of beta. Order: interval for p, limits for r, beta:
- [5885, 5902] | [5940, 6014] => 1.68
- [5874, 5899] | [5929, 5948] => 1.70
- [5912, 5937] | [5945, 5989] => 1.91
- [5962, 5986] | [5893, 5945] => 2.10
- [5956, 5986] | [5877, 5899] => 2.37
